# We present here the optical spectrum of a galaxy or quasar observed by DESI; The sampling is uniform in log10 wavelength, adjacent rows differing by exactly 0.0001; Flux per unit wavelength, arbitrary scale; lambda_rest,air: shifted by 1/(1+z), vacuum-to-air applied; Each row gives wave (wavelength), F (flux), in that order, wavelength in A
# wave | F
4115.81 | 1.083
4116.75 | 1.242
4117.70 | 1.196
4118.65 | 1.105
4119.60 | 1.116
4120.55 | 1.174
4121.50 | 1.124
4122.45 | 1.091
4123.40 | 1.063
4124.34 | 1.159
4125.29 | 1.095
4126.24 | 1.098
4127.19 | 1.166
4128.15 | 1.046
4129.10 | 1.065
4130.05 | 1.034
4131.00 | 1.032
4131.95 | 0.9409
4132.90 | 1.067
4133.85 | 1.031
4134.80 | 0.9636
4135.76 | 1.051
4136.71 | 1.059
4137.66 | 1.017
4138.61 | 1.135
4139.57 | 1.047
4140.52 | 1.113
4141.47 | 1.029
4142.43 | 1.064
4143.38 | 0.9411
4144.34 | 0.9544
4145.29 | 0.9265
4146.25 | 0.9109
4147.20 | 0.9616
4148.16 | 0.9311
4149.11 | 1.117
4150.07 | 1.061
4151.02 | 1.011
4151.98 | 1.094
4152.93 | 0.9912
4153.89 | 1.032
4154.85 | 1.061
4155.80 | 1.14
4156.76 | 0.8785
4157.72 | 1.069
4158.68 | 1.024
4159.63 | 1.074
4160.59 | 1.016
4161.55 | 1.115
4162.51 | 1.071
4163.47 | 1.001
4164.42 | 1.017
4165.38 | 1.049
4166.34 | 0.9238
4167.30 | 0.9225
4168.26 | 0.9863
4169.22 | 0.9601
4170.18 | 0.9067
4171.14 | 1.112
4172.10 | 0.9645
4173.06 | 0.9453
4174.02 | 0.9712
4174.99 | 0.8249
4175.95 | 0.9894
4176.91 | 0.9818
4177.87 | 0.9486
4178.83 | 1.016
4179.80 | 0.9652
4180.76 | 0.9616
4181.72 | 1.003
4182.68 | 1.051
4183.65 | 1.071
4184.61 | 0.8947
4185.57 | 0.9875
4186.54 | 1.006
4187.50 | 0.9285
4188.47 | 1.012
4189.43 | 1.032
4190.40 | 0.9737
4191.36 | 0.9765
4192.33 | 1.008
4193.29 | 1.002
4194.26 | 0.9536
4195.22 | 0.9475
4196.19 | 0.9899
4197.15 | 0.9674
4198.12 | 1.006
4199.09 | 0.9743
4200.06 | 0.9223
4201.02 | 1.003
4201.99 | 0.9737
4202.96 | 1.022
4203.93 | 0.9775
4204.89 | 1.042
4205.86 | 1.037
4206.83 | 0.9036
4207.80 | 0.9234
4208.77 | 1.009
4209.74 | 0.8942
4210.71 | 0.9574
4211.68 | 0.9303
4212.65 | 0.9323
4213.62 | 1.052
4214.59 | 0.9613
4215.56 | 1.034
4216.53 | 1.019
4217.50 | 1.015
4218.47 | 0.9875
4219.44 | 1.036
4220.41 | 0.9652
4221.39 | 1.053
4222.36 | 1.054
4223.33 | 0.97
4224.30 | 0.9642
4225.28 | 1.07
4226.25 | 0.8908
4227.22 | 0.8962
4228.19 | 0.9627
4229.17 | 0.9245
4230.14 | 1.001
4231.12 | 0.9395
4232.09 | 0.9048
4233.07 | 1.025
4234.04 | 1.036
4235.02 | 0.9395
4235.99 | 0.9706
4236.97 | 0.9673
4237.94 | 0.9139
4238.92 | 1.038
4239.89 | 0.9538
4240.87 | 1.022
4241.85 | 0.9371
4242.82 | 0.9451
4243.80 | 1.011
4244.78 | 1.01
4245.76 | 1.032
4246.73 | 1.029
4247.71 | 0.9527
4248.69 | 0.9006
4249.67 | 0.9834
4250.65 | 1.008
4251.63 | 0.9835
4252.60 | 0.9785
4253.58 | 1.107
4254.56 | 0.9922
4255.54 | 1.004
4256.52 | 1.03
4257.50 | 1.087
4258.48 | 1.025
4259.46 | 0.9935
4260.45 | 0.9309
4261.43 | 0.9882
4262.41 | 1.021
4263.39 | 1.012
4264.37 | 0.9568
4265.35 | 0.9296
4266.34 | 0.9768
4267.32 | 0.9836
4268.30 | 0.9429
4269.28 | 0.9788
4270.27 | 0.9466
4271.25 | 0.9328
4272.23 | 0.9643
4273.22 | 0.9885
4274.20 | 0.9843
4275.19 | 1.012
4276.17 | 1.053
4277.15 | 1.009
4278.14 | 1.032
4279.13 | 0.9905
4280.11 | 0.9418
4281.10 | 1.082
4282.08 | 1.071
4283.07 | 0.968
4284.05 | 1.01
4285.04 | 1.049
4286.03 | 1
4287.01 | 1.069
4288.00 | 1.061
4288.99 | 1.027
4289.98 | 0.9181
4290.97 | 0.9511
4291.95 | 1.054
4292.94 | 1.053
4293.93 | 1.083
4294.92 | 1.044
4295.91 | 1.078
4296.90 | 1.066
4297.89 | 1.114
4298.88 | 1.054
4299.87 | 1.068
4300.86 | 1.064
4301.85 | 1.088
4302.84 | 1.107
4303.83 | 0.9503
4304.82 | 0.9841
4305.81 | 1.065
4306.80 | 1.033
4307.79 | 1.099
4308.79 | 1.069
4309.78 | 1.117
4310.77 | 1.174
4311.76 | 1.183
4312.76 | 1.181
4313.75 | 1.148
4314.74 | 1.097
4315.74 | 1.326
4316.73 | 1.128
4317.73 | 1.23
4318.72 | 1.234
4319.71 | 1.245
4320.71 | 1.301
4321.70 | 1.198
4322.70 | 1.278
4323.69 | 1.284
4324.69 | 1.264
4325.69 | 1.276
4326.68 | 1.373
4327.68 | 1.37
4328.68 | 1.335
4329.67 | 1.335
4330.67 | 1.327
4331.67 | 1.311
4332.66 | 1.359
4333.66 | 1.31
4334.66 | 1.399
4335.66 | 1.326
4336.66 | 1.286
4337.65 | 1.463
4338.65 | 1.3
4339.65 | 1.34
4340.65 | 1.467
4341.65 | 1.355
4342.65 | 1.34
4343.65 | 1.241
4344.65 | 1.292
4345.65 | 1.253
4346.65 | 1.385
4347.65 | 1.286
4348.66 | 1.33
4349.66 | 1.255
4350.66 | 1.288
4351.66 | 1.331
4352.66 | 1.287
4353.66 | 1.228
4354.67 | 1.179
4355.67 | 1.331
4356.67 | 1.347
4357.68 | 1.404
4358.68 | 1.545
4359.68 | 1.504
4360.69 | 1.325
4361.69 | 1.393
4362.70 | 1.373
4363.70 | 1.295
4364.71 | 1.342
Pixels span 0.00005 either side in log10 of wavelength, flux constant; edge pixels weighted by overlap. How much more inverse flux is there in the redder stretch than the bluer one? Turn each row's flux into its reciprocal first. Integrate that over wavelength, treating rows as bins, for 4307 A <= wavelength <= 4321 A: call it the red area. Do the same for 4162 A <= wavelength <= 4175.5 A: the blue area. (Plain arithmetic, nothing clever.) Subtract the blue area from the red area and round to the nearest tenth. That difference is -2.0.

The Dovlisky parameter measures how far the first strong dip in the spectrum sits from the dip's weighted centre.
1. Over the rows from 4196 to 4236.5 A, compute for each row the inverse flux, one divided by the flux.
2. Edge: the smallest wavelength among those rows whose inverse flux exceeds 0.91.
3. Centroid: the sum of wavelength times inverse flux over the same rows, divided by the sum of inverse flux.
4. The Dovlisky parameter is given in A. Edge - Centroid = -19.9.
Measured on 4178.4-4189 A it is -4.8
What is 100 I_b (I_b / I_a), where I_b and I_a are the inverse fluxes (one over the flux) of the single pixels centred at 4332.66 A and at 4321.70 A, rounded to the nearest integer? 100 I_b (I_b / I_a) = 65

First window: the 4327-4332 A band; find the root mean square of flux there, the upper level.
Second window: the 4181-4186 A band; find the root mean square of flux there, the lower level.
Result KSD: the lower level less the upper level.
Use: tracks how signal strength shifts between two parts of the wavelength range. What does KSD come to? -0.33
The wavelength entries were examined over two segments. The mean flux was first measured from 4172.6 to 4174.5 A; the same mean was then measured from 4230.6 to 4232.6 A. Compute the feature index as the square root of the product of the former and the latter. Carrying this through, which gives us 0.94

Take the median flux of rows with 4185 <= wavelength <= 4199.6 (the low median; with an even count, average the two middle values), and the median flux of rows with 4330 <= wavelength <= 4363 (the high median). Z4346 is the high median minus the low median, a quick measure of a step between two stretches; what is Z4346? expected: 0.34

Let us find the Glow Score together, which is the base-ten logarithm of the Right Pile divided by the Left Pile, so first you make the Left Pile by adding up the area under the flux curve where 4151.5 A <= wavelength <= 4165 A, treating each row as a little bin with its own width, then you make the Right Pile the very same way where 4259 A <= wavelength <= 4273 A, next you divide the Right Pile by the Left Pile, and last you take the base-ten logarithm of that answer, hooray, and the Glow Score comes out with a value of -0.02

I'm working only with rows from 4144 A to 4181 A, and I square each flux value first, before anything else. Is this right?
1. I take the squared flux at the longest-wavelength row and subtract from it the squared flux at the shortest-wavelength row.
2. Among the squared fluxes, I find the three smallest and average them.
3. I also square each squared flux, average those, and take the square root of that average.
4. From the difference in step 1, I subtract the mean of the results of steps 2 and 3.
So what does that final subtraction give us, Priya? -0.87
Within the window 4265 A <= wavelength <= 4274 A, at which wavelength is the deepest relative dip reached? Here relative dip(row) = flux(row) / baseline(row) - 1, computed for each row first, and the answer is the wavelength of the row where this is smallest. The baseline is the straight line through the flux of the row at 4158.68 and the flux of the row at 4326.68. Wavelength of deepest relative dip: 4271.25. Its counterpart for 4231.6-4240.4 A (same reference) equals 4237.94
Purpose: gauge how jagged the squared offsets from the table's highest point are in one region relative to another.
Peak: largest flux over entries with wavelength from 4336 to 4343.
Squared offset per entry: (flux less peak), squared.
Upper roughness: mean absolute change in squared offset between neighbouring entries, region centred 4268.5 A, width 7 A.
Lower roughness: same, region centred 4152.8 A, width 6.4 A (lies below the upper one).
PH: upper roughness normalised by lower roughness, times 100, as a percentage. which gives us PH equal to 56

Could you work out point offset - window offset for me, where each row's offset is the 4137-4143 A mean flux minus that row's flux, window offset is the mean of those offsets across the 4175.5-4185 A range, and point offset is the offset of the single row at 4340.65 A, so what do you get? -0.48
